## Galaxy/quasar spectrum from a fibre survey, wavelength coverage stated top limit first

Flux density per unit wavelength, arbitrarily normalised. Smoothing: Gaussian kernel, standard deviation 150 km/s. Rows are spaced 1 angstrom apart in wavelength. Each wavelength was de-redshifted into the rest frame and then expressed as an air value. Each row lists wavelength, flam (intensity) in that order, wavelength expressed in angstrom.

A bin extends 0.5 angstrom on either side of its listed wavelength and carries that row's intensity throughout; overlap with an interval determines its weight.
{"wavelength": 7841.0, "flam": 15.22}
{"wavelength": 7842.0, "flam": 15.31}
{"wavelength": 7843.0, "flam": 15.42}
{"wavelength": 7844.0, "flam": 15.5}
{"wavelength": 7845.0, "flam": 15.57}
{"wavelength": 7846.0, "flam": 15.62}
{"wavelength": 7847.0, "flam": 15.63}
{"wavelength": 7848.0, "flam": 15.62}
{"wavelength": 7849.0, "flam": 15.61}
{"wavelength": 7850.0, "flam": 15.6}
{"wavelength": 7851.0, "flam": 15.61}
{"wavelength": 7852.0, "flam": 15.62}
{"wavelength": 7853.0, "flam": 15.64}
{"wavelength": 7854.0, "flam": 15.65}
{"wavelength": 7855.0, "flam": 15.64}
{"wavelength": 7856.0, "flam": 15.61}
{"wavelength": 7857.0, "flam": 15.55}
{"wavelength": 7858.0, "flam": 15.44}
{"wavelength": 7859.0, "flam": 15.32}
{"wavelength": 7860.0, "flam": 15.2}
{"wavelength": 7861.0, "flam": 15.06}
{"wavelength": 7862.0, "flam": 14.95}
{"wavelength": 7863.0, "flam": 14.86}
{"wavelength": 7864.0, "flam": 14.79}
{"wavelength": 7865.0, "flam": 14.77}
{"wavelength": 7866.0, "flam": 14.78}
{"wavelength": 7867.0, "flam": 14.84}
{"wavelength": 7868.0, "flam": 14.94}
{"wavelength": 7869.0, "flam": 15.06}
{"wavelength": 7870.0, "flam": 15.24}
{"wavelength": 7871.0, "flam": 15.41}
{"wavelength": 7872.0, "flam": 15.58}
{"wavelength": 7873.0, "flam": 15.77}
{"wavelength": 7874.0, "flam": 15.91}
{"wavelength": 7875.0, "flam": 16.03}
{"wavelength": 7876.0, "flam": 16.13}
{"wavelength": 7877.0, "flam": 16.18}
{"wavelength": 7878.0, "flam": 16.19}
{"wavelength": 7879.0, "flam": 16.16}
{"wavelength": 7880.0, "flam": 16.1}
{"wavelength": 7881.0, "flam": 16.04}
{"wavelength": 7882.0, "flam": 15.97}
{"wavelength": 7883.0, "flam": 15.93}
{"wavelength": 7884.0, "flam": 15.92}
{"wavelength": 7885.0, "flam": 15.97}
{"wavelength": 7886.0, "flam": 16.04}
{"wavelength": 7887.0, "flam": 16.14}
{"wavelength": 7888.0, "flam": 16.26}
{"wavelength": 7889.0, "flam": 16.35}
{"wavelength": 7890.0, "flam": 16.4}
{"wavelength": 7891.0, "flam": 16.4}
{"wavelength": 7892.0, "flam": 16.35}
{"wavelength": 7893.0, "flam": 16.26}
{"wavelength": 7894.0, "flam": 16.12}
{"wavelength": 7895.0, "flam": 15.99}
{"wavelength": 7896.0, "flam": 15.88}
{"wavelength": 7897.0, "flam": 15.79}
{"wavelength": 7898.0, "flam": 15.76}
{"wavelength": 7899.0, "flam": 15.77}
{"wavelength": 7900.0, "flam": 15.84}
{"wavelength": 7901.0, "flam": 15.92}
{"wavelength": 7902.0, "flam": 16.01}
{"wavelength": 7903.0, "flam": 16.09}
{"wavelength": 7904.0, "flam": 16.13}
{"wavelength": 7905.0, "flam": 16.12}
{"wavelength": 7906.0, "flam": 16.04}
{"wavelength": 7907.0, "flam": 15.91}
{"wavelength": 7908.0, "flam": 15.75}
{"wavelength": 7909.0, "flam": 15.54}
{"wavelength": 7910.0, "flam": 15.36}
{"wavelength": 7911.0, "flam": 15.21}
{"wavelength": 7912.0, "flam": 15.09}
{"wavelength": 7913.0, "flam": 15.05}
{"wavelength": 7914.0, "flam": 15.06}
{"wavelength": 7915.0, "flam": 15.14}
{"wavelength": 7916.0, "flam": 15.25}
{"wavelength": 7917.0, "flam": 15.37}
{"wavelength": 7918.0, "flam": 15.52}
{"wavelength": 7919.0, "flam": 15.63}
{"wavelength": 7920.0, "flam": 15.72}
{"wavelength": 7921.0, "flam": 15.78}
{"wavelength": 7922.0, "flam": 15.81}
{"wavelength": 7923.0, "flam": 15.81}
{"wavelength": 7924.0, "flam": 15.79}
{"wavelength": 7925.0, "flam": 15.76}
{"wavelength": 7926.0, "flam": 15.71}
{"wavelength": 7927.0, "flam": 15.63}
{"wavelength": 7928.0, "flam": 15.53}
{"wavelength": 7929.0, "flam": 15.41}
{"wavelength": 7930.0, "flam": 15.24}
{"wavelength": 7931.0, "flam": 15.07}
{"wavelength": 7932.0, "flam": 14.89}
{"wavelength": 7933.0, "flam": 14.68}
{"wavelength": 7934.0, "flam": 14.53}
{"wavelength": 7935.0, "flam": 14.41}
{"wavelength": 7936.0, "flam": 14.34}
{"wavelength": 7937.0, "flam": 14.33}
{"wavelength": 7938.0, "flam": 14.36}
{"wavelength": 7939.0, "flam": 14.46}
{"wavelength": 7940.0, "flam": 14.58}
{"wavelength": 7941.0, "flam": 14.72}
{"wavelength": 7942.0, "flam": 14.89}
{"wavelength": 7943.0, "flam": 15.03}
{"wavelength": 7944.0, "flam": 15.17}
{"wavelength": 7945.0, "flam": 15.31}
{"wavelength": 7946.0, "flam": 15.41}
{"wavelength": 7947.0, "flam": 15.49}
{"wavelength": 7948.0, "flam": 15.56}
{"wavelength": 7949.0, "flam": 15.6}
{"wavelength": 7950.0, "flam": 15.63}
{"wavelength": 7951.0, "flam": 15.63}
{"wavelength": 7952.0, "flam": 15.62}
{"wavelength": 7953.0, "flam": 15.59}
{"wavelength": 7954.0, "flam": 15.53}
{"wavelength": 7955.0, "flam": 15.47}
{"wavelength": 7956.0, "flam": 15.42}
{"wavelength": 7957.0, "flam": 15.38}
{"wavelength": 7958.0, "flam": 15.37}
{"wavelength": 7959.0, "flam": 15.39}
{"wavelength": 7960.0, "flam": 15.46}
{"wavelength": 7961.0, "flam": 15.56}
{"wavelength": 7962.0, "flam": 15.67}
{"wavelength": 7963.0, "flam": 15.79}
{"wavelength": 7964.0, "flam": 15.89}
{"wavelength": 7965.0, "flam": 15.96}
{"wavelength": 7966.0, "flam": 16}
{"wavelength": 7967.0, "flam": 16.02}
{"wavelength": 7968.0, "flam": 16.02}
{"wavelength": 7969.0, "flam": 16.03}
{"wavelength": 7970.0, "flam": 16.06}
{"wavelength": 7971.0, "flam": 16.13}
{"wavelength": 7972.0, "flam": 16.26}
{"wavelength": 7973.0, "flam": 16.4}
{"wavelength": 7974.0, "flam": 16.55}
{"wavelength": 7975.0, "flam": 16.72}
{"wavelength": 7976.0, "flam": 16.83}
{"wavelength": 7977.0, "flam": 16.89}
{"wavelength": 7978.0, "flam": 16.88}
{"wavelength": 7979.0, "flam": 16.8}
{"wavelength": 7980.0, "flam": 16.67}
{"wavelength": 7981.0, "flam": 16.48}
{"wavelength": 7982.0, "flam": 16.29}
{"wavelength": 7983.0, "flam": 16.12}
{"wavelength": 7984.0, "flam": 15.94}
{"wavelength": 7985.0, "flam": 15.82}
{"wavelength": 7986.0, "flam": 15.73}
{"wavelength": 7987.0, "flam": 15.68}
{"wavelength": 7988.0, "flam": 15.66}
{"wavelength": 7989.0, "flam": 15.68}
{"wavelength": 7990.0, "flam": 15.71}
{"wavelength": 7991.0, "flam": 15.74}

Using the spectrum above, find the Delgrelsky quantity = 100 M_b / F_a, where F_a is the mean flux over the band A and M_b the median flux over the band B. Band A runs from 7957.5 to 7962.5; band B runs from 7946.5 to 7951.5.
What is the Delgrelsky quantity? 101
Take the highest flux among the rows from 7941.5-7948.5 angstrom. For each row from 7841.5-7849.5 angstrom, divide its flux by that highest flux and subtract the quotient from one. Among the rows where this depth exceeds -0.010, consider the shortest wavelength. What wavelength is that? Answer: 7842.0 angstrom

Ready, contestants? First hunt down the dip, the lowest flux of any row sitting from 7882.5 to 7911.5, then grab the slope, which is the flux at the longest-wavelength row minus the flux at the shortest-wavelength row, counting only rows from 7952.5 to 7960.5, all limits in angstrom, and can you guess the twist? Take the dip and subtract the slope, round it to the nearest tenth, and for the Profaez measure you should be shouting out 15.3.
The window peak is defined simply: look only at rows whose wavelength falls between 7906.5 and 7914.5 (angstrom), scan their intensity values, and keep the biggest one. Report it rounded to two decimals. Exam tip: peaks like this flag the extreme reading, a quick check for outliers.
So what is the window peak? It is 15.91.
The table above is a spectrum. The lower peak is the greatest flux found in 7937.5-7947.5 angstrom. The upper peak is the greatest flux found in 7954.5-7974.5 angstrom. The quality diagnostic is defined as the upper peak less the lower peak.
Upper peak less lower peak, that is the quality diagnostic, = 1.06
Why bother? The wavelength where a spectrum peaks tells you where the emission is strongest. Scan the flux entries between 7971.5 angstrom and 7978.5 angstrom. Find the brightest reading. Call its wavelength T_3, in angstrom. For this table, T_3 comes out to 7977.0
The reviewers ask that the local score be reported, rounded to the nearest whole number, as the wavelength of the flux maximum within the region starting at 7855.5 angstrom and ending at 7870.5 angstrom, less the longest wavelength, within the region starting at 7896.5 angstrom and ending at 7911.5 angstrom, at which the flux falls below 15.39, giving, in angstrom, -55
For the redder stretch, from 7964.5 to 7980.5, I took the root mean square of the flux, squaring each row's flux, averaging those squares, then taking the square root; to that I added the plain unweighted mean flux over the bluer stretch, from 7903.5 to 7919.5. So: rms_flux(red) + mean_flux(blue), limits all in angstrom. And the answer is 31.9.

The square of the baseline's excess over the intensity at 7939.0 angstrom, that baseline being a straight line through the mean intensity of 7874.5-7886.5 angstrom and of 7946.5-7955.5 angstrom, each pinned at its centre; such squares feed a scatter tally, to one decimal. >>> 1.4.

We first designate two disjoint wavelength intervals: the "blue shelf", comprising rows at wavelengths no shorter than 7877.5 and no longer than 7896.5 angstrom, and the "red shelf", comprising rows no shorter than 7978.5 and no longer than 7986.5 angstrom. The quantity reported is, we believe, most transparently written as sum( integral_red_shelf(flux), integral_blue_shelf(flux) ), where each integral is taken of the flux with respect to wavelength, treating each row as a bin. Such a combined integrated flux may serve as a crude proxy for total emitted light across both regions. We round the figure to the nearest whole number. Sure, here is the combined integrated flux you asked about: 436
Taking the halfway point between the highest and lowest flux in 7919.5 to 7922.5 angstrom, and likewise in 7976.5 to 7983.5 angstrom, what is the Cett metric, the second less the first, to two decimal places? 0.74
